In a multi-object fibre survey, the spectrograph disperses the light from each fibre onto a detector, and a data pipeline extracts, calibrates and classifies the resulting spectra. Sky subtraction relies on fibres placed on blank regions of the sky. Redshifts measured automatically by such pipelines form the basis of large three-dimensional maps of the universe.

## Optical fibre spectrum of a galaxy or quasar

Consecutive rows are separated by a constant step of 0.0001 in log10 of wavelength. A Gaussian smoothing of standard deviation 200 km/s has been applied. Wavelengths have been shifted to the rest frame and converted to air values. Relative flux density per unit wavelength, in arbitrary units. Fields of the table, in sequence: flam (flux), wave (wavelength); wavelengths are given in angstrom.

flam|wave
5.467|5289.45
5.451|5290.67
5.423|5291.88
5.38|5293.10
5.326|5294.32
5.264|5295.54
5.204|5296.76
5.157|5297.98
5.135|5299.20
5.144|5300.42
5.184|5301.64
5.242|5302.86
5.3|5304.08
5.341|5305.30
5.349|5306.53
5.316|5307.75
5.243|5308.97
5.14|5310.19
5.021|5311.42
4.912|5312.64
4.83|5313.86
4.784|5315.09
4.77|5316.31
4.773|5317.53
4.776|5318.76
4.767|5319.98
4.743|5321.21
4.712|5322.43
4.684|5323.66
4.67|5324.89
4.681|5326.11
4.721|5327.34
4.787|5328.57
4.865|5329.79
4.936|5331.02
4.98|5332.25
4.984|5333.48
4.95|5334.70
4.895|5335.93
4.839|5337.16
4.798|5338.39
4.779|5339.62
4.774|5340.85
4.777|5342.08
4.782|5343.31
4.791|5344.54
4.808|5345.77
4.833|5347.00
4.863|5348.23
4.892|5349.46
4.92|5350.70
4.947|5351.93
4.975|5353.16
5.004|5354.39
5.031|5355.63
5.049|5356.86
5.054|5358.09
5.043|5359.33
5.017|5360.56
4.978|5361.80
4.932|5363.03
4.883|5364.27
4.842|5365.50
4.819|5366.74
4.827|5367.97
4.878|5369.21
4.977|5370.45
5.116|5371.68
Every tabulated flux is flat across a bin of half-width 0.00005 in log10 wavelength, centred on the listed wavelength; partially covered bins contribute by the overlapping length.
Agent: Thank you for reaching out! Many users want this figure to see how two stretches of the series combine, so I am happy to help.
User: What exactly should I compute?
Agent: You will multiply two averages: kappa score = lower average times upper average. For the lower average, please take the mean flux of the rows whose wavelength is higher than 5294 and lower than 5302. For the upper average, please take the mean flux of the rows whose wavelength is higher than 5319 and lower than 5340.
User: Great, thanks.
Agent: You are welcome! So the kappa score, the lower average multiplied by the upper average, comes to 25.0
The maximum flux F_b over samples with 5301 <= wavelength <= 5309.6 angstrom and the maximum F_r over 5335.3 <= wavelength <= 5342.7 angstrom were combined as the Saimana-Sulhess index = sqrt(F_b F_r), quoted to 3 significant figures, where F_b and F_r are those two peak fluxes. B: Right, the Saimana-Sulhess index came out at 5.12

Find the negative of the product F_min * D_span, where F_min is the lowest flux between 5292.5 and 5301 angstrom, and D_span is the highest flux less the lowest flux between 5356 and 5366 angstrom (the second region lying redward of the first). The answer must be -1.1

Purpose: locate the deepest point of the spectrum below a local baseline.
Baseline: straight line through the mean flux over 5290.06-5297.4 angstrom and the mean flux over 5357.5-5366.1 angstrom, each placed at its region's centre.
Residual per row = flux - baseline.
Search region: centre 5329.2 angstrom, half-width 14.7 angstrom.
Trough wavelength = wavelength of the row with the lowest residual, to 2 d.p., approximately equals 5324.89 angstrom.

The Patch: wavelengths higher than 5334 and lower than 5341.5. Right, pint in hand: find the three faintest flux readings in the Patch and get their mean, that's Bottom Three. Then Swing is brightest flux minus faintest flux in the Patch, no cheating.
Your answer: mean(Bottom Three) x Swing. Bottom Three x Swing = 0.84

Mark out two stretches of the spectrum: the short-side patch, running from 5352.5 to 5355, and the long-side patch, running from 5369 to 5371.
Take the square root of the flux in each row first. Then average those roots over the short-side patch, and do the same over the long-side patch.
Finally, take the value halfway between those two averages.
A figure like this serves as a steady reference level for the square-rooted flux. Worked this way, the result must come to 2.23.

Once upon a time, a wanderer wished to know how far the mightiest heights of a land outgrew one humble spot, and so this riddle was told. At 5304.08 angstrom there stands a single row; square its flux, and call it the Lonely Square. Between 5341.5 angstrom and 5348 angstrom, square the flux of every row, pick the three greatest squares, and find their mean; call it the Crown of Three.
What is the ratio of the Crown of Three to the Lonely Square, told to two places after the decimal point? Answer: 0.82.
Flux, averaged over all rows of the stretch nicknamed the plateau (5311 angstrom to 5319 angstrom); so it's 4.838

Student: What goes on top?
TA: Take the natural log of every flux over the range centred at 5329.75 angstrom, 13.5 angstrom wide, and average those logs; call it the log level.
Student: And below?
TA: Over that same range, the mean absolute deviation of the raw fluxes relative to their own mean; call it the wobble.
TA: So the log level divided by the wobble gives 14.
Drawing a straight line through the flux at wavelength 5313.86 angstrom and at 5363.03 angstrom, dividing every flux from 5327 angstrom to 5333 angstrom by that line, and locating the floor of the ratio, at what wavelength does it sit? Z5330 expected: 5327.34 angstrom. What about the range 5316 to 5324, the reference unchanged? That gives 5323.66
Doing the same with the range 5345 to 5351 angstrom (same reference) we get 5345.77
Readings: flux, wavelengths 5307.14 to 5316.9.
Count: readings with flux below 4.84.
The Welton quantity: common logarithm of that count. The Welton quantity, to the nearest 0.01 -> 0.48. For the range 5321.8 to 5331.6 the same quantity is 0.78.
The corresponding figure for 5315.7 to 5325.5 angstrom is 0.90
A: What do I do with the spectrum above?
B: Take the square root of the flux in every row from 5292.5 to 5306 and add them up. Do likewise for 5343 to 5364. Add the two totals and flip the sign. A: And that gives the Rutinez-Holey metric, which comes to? -63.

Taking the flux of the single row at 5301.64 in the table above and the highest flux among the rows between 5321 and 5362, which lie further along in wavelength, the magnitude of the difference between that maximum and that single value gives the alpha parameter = 0.13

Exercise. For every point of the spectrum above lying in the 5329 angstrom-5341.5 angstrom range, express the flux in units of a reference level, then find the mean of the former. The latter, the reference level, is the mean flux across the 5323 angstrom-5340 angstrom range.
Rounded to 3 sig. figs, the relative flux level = 1.01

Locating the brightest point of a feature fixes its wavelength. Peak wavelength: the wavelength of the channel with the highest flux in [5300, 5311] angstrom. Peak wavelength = 5306.53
